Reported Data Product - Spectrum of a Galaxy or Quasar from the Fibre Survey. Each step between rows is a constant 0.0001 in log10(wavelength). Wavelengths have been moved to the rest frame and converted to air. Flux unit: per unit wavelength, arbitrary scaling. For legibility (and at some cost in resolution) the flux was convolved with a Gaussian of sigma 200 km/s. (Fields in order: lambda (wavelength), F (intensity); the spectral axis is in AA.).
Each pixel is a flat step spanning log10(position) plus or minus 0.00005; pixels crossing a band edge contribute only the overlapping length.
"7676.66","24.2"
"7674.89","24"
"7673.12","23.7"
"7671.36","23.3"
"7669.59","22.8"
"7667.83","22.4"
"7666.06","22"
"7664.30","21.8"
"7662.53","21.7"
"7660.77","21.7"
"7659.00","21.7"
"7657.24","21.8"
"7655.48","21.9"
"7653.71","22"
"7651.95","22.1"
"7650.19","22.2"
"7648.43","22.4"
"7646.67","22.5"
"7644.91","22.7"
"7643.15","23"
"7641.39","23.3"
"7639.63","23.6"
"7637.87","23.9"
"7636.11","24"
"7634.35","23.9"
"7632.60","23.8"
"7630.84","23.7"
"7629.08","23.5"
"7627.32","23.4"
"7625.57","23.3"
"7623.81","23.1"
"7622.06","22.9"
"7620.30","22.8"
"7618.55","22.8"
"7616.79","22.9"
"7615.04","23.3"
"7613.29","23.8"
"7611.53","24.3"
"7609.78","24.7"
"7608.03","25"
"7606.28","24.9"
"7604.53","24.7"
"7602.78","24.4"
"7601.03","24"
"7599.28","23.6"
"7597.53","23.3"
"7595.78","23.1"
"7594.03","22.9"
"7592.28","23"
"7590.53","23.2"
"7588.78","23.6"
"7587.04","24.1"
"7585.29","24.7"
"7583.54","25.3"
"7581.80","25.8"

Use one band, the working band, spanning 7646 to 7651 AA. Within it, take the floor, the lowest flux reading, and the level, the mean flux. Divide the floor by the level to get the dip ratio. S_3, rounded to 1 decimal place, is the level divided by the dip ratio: 22.5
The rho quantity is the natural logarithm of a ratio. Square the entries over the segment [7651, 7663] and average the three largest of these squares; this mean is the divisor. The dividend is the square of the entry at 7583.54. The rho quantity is 0.28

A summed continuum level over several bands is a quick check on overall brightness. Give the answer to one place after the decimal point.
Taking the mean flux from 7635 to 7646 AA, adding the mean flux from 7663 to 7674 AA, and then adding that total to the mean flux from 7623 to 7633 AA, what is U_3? 69.5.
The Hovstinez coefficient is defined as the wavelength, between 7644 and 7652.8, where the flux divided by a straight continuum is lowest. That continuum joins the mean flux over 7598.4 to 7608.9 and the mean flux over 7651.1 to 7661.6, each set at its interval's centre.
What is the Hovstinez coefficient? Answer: 7651.95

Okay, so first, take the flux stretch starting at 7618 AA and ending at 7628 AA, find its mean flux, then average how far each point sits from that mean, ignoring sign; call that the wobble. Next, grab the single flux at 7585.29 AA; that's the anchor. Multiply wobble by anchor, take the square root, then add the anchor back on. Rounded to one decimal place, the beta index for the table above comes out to 27.0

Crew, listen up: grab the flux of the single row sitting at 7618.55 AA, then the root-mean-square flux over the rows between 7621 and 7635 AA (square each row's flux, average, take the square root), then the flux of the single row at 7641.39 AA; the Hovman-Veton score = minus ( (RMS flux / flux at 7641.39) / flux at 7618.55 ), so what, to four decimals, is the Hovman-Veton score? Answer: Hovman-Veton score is -0.0441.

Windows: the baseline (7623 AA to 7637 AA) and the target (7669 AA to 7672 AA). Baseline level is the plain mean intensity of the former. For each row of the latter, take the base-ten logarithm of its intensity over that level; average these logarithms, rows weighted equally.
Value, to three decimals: -0.010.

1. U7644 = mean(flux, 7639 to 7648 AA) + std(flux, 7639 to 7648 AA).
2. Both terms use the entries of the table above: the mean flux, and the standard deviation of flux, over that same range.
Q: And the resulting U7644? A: 23.4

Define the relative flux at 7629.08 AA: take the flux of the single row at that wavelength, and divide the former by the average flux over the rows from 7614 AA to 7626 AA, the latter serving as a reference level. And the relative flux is 1.02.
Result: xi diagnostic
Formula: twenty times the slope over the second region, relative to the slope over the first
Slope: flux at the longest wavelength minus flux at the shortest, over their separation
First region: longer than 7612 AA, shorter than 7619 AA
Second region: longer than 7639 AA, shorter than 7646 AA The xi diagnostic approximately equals 18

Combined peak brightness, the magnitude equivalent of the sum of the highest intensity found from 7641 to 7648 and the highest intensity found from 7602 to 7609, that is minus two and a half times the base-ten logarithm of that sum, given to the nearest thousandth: -4.210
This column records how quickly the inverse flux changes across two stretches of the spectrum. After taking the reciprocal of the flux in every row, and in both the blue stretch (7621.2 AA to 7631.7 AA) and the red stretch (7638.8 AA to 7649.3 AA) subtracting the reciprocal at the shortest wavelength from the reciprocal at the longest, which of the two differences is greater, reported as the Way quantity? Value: 0.0023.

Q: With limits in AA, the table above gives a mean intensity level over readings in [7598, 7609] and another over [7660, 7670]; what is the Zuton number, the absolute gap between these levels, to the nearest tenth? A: 2.4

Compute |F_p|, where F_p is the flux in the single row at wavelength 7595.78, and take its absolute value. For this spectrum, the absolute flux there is 23.10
